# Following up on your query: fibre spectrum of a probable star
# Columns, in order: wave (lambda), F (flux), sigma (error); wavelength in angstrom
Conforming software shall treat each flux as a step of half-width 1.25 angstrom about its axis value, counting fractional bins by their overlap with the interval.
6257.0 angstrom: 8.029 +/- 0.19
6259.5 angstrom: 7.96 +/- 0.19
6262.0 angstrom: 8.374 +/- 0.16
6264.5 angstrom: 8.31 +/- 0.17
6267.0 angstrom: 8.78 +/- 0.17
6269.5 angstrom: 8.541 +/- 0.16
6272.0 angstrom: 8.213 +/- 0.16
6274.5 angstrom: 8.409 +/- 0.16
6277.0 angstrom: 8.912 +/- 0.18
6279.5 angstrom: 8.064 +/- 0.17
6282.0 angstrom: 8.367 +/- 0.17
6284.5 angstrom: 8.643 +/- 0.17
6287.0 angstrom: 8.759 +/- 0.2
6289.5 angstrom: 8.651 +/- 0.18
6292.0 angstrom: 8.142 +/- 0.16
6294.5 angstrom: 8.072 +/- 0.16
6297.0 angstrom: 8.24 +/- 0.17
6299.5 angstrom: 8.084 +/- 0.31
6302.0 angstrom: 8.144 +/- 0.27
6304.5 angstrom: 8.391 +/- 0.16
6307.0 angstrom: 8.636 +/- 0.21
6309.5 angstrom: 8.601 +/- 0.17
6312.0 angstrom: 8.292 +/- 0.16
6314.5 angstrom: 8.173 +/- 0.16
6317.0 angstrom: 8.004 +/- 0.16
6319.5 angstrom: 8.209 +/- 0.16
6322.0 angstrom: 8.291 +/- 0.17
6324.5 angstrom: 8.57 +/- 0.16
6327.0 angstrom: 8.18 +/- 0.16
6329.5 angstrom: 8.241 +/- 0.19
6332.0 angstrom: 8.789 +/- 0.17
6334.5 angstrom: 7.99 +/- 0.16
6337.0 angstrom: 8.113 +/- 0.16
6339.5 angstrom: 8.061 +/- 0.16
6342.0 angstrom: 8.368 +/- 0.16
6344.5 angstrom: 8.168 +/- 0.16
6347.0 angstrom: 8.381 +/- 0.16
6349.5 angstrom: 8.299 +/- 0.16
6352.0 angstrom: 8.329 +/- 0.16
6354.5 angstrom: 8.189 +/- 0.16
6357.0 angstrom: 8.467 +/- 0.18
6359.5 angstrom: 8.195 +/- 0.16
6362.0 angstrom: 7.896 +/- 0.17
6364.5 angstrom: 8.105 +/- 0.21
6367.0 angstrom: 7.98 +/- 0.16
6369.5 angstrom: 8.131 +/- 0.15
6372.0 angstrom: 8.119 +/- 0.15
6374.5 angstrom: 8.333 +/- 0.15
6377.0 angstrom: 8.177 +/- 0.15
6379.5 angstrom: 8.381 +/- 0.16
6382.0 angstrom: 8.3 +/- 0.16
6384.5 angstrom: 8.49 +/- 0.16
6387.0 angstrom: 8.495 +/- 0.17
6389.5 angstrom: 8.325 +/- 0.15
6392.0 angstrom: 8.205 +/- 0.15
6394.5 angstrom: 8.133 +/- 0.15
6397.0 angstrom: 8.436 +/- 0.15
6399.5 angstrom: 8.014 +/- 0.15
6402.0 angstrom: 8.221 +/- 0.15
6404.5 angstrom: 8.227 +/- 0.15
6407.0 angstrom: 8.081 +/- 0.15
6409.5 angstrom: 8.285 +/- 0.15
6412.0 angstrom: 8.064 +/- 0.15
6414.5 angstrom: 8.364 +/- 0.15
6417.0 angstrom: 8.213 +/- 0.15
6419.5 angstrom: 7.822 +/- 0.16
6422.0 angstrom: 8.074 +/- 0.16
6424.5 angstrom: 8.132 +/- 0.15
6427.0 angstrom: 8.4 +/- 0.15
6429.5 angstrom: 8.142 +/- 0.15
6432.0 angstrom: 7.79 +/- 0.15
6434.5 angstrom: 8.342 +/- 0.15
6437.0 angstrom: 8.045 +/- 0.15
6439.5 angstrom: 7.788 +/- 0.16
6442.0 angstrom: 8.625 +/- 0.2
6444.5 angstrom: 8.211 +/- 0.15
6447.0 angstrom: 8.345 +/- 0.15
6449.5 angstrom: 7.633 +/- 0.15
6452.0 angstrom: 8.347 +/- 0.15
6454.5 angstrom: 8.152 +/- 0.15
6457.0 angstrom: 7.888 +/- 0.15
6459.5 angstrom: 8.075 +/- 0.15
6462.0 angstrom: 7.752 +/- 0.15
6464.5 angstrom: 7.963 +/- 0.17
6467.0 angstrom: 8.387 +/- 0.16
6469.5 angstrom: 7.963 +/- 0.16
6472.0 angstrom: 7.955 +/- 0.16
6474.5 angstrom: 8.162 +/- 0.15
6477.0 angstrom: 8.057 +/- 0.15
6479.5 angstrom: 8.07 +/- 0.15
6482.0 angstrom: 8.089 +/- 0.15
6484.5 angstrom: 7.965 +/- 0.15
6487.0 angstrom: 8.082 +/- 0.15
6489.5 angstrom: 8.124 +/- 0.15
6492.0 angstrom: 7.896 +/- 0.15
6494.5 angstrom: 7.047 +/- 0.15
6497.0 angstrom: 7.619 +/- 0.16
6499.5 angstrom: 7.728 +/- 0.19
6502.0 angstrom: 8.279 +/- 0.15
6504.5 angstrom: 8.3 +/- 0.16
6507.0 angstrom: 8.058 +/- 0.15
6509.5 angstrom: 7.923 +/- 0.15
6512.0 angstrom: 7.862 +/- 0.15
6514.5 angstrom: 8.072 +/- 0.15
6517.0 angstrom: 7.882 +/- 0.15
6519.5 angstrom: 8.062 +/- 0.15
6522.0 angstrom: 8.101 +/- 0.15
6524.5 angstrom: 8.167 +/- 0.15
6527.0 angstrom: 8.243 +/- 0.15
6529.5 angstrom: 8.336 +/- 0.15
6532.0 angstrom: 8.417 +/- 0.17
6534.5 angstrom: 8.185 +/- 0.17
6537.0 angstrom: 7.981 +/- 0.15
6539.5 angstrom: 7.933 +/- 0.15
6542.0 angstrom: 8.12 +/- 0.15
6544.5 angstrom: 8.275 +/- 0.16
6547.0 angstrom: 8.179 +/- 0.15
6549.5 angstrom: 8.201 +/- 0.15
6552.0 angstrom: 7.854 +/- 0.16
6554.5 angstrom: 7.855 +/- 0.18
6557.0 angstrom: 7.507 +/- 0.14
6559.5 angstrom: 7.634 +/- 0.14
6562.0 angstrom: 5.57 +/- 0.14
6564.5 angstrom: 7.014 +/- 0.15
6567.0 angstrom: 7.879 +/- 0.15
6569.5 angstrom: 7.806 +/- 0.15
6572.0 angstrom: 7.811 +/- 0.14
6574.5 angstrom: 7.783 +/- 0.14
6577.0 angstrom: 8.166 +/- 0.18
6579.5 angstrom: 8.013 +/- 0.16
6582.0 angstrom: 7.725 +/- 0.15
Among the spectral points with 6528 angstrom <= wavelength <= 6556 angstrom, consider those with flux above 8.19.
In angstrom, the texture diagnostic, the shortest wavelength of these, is 6529.5 angstrom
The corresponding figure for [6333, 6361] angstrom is 6342.0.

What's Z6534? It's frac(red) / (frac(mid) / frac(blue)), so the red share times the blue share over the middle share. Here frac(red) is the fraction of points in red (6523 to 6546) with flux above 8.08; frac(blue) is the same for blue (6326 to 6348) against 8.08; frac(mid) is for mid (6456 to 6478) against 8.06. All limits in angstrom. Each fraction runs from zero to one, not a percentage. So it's 1.8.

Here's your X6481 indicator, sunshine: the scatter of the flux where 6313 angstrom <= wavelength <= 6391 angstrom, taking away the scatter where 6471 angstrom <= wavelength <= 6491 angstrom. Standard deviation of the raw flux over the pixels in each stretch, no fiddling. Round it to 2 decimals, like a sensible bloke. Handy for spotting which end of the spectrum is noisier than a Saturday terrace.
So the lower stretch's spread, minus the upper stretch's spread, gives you 0.12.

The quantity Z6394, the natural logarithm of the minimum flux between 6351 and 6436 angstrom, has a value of 2.05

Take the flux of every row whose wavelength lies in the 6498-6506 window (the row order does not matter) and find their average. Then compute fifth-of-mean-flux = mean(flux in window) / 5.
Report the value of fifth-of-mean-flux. 1.62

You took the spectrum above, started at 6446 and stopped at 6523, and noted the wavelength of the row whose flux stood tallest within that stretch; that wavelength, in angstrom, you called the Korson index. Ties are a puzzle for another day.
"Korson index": 6467.0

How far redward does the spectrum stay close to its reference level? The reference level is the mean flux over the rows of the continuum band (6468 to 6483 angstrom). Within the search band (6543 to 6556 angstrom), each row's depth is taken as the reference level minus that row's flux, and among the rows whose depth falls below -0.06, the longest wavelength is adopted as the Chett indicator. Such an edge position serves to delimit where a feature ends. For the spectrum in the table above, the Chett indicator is 6549.5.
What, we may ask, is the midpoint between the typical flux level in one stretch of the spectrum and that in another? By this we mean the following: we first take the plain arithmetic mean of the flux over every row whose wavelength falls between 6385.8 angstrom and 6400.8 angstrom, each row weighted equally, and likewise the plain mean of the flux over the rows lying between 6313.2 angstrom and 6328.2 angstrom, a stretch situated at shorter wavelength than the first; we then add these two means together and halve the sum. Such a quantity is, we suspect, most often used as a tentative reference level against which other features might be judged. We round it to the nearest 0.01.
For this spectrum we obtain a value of 8.25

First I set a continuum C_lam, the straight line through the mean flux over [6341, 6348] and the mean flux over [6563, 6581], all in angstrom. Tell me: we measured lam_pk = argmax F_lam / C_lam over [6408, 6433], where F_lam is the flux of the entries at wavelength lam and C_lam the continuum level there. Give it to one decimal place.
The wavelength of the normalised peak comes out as 6427.0 angstrom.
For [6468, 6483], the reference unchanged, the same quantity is 6474.5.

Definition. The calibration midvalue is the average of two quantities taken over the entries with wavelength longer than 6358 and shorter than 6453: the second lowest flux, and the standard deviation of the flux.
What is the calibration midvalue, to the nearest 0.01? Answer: 4.00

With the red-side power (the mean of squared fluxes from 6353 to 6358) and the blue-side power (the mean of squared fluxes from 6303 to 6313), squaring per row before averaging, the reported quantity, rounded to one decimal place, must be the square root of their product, 70.6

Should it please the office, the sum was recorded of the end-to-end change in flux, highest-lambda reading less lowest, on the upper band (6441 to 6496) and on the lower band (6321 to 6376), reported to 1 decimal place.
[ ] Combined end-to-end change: -1.5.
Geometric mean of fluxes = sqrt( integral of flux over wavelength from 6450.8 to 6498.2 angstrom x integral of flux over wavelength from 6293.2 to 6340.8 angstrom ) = 386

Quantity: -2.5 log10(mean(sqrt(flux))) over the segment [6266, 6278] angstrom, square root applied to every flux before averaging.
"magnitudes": -1.17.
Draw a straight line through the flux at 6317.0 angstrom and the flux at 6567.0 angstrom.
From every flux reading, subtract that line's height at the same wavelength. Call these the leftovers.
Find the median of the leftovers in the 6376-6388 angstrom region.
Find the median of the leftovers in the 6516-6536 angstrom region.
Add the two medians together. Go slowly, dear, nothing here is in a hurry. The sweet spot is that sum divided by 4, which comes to 0.17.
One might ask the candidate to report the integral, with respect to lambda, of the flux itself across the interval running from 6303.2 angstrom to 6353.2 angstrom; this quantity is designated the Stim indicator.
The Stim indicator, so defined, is 415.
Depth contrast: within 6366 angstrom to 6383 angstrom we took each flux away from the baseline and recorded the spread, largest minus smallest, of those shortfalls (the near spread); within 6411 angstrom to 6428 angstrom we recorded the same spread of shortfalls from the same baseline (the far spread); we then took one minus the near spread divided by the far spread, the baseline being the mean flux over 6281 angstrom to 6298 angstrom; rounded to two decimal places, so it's 0.31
